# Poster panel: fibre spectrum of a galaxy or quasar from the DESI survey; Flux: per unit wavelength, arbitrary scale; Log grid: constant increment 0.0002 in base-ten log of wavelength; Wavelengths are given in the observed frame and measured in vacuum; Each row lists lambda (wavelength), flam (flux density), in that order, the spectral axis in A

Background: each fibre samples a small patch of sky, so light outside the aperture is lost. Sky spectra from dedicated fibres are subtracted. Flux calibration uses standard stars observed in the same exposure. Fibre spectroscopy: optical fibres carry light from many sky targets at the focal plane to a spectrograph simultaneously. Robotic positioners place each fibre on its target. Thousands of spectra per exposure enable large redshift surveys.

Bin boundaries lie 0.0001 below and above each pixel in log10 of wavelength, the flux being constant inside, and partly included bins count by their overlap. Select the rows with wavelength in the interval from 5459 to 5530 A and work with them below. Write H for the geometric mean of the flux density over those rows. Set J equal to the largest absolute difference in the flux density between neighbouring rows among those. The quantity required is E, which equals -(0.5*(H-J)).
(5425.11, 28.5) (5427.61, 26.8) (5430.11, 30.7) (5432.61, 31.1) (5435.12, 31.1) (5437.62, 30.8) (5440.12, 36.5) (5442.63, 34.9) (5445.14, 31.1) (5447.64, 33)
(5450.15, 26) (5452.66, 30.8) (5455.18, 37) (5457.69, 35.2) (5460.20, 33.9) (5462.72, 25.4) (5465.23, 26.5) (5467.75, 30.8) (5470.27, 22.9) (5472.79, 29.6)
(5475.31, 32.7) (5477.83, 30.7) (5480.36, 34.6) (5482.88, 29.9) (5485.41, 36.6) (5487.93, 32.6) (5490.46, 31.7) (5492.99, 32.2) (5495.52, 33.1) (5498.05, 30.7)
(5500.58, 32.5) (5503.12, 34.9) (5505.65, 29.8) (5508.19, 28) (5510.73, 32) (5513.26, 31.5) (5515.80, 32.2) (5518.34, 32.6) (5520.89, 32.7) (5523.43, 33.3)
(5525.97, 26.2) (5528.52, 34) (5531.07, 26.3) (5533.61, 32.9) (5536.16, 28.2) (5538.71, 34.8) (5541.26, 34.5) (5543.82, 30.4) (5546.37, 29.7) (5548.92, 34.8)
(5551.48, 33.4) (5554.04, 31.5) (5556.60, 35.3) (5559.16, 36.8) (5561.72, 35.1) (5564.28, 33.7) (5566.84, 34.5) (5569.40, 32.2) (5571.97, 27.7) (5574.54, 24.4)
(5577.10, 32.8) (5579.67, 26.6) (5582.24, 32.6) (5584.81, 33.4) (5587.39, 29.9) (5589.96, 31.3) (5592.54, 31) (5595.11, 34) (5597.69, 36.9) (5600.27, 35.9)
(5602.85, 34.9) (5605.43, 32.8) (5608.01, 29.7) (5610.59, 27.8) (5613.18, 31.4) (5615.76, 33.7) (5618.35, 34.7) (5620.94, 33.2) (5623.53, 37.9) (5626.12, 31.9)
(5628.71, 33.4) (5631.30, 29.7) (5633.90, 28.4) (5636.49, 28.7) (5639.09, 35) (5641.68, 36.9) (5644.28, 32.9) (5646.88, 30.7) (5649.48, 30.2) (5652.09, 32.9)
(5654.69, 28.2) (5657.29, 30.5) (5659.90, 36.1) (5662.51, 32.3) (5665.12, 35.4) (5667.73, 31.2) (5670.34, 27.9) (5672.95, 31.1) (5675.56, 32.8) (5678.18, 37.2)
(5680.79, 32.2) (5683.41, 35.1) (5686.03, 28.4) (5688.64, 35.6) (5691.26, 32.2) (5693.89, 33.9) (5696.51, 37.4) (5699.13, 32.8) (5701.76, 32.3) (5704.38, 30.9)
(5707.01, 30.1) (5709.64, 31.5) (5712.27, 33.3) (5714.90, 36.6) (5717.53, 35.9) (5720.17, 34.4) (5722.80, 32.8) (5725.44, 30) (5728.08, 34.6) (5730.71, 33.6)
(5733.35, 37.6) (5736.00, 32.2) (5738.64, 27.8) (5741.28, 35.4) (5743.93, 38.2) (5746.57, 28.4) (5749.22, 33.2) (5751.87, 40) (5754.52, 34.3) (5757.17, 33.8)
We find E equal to -11.3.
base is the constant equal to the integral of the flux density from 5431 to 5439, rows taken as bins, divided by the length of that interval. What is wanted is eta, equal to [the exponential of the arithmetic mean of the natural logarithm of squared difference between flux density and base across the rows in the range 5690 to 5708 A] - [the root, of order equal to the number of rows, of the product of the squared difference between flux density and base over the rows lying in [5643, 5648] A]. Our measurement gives 1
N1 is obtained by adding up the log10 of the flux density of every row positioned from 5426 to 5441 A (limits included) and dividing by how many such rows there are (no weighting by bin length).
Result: 1.49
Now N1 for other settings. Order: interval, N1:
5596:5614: 1.51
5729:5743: 1.52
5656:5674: 1.50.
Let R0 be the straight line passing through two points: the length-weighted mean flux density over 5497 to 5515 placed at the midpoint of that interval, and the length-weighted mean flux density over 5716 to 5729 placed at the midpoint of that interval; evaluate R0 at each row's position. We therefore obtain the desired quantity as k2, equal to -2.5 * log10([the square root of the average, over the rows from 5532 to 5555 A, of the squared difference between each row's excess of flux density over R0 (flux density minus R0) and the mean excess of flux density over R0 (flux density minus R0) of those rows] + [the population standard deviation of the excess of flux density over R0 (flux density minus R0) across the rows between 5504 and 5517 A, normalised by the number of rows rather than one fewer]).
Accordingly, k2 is -1.5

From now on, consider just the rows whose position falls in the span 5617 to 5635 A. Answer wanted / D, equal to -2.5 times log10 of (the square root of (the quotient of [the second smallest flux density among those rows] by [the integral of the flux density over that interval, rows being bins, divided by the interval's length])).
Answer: 0.054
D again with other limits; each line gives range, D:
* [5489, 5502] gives 0.006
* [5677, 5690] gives 0.024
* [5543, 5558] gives 0.038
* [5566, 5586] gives 0.073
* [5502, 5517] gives 0.028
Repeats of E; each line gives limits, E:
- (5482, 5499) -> -12.8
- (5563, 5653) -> -11.8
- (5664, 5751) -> -11.6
